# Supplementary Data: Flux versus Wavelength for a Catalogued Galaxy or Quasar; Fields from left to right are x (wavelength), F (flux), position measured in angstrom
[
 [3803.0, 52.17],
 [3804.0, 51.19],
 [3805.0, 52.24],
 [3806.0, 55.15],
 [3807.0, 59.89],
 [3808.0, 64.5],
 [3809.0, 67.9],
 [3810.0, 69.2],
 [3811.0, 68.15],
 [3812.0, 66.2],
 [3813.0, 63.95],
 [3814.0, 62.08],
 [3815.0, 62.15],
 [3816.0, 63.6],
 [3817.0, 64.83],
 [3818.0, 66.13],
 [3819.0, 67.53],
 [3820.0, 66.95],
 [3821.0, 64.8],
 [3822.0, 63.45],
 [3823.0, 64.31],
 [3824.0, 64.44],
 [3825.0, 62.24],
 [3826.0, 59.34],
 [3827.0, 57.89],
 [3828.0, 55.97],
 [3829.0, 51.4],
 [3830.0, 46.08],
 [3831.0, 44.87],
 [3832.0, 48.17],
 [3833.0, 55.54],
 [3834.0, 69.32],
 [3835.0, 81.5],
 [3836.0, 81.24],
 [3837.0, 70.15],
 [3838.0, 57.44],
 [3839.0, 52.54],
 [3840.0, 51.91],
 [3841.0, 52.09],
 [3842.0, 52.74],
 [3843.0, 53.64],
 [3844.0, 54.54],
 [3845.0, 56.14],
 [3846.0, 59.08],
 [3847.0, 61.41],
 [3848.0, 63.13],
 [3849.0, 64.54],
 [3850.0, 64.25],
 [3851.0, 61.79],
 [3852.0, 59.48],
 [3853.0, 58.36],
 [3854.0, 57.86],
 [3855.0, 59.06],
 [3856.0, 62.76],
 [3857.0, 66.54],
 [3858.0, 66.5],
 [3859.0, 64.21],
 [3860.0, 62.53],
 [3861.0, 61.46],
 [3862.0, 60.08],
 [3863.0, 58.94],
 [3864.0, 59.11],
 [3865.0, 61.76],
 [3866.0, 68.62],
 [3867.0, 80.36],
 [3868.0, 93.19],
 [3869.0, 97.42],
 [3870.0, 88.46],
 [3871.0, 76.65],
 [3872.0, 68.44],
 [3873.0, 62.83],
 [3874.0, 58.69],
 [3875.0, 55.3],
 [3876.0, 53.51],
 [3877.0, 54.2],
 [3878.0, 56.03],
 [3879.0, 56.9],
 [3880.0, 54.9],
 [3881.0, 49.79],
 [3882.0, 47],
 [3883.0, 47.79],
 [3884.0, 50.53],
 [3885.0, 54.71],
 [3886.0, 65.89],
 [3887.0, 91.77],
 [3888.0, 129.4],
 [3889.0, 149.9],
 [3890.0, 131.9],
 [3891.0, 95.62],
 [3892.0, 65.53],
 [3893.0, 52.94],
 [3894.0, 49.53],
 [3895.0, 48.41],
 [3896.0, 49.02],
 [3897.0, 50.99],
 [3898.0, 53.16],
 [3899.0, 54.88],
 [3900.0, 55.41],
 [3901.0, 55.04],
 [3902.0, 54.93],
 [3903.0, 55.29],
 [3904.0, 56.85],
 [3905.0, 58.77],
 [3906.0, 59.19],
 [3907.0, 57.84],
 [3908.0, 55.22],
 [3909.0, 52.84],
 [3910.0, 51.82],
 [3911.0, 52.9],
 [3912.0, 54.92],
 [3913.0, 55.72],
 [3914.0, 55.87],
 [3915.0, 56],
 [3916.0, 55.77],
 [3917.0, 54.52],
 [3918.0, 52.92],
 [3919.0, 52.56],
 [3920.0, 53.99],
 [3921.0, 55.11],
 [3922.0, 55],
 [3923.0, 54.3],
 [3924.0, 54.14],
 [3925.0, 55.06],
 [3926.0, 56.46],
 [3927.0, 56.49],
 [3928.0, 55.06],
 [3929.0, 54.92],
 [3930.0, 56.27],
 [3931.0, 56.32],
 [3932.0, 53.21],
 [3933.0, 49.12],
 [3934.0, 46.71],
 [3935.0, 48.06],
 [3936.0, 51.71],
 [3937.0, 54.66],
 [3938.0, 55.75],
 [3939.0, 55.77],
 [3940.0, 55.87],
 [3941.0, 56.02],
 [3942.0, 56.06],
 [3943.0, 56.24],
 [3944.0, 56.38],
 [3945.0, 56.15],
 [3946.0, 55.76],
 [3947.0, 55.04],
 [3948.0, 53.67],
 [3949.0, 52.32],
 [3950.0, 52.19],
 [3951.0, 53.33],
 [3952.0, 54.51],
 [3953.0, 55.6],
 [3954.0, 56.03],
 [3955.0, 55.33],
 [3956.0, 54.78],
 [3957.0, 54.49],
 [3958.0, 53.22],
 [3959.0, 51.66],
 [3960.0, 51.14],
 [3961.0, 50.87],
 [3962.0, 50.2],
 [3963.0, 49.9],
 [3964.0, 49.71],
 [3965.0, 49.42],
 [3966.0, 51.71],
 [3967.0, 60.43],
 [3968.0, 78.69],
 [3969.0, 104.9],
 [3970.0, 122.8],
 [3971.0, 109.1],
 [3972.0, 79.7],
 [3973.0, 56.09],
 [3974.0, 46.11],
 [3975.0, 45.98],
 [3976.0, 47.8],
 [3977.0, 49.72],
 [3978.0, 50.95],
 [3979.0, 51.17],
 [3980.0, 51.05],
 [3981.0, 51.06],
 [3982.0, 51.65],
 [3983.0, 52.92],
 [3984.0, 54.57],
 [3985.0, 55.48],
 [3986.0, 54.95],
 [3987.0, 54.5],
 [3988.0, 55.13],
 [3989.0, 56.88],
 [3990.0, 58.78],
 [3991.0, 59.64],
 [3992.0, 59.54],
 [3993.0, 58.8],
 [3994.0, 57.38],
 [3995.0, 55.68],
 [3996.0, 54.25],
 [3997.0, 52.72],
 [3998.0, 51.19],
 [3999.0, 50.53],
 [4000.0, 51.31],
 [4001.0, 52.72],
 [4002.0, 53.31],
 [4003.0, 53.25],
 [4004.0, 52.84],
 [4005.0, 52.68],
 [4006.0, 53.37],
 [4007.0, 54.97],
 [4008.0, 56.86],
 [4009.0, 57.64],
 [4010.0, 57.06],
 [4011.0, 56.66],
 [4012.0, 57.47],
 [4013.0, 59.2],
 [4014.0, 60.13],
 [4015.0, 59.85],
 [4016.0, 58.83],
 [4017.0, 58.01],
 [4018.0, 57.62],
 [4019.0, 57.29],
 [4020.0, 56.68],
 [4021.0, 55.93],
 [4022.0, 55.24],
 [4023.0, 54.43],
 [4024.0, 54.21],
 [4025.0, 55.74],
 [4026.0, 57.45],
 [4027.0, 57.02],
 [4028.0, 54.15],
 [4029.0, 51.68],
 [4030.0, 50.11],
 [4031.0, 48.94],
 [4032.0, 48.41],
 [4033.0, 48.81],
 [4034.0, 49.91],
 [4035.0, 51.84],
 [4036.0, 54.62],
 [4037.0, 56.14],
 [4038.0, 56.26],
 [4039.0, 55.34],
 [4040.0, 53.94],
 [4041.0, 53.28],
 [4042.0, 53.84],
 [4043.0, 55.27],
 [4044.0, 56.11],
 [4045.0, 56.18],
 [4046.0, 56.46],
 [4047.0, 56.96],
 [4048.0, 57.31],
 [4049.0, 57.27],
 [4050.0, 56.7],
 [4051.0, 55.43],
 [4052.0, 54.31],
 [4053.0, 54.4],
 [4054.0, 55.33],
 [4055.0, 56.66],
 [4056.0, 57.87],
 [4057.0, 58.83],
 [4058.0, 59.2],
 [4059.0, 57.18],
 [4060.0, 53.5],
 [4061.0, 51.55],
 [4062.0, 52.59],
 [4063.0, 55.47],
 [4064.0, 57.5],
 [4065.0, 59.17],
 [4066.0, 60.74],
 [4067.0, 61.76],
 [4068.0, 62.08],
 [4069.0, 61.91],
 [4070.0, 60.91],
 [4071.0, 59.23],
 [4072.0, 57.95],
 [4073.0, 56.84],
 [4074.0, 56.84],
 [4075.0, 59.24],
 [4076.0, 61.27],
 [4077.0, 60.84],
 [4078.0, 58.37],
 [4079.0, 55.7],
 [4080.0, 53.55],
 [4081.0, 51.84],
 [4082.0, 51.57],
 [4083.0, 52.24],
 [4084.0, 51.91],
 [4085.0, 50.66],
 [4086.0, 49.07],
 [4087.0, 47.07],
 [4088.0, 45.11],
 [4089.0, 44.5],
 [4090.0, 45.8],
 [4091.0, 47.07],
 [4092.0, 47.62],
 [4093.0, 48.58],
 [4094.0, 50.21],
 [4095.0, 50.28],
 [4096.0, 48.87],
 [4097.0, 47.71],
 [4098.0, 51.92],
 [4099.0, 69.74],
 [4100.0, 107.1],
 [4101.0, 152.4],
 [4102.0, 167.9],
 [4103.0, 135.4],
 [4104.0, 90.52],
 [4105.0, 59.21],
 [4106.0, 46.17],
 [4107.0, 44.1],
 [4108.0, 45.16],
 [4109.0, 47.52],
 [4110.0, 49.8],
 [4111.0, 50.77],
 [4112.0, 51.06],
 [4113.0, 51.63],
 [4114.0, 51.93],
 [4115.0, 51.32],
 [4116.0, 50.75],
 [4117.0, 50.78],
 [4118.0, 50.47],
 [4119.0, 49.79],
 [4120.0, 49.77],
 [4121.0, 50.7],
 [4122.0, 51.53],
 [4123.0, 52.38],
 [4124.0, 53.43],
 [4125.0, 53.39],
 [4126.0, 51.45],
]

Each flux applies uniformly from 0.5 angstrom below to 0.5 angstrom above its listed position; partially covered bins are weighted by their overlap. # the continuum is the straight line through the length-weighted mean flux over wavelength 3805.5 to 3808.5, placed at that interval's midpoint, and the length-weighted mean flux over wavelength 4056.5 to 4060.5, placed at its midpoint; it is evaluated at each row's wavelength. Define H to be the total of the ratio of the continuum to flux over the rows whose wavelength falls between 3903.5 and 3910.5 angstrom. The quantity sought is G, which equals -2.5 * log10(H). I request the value -2.17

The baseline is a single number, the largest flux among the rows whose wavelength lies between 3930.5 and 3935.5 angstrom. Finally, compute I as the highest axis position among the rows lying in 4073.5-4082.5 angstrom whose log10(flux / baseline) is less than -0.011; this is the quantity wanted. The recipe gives 4082.0 angstrom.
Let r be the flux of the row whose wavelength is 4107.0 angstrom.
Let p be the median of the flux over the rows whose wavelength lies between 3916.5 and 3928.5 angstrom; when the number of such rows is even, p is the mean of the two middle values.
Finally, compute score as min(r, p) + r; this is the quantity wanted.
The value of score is 88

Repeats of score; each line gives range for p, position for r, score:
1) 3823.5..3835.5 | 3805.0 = 104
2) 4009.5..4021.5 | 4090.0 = 92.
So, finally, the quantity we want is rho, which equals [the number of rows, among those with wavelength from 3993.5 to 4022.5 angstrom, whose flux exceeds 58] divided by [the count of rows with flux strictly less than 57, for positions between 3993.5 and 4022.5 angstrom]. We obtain 0.28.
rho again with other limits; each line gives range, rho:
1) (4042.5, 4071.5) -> 0.60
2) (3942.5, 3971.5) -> 0.21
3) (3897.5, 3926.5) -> 0.08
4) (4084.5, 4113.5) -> 0.32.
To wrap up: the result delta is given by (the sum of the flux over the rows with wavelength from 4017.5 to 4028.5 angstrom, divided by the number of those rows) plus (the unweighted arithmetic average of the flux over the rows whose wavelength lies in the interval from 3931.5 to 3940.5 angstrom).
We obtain 108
